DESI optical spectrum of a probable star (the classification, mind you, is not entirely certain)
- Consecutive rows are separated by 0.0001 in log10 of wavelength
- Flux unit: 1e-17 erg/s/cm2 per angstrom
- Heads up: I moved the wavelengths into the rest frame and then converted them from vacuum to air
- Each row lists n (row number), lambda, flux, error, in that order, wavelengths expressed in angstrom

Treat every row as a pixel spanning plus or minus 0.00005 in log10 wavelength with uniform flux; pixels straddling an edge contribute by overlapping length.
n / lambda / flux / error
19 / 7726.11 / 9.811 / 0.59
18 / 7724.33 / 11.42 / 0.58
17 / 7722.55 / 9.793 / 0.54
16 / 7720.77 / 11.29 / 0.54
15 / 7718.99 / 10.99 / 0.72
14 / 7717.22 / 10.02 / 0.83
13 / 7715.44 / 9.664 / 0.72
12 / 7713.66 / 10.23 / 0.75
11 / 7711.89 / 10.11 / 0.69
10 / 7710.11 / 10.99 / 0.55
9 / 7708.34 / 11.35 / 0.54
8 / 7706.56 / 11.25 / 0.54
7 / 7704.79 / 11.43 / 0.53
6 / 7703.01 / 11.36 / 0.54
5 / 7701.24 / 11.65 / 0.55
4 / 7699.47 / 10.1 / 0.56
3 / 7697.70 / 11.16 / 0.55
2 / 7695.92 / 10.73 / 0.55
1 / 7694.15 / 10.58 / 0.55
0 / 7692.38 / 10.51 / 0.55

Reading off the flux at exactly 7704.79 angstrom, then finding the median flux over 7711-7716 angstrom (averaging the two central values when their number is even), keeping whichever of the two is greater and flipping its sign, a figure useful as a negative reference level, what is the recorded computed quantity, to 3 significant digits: -11.4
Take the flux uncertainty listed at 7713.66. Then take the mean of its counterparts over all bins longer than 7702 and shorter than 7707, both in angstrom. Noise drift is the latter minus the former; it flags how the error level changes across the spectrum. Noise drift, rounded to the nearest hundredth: -0.21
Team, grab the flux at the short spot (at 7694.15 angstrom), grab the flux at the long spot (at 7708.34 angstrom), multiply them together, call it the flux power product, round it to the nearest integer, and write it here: 120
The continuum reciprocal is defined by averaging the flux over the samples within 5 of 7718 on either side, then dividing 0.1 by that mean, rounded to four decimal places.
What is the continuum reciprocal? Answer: 0.0097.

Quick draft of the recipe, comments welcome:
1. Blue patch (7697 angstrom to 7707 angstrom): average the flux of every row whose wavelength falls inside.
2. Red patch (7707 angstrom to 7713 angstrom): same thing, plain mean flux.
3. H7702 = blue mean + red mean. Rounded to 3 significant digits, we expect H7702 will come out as 22.0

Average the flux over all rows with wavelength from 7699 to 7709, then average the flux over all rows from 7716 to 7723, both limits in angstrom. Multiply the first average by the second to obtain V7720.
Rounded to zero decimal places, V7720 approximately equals 118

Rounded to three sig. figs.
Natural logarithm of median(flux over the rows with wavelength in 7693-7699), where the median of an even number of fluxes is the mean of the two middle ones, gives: 2.37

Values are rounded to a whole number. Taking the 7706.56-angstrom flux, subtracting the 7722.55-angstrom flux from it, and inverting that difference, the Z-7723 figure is 1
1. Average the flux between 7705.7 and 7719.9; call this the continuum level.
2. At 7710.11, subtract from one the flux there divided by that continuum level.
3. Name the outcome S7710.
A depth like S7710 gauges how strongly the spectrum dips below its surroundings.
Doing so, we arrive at -0.039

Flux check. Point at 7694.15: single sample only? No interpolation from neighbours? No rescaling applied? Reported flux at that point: 10.58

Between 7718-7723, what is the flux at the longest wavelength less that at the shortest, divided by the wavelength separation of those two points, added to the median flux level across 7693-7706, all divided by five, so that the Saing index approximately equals 2.16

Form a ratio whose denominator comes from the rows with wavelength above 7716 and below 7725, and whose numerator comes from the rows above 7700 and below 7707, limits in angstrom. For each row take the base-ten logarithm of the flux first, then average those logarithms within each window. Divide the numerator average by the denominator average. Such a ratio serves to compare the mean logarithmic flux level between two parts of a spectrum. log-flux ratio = 1.03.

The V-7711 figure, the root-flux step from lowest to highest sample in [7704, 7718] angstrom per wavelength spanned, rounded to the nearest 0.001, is -0.017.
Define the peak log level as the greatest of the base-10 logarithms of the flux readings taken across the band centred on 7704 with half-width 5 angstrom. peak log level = 1.07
